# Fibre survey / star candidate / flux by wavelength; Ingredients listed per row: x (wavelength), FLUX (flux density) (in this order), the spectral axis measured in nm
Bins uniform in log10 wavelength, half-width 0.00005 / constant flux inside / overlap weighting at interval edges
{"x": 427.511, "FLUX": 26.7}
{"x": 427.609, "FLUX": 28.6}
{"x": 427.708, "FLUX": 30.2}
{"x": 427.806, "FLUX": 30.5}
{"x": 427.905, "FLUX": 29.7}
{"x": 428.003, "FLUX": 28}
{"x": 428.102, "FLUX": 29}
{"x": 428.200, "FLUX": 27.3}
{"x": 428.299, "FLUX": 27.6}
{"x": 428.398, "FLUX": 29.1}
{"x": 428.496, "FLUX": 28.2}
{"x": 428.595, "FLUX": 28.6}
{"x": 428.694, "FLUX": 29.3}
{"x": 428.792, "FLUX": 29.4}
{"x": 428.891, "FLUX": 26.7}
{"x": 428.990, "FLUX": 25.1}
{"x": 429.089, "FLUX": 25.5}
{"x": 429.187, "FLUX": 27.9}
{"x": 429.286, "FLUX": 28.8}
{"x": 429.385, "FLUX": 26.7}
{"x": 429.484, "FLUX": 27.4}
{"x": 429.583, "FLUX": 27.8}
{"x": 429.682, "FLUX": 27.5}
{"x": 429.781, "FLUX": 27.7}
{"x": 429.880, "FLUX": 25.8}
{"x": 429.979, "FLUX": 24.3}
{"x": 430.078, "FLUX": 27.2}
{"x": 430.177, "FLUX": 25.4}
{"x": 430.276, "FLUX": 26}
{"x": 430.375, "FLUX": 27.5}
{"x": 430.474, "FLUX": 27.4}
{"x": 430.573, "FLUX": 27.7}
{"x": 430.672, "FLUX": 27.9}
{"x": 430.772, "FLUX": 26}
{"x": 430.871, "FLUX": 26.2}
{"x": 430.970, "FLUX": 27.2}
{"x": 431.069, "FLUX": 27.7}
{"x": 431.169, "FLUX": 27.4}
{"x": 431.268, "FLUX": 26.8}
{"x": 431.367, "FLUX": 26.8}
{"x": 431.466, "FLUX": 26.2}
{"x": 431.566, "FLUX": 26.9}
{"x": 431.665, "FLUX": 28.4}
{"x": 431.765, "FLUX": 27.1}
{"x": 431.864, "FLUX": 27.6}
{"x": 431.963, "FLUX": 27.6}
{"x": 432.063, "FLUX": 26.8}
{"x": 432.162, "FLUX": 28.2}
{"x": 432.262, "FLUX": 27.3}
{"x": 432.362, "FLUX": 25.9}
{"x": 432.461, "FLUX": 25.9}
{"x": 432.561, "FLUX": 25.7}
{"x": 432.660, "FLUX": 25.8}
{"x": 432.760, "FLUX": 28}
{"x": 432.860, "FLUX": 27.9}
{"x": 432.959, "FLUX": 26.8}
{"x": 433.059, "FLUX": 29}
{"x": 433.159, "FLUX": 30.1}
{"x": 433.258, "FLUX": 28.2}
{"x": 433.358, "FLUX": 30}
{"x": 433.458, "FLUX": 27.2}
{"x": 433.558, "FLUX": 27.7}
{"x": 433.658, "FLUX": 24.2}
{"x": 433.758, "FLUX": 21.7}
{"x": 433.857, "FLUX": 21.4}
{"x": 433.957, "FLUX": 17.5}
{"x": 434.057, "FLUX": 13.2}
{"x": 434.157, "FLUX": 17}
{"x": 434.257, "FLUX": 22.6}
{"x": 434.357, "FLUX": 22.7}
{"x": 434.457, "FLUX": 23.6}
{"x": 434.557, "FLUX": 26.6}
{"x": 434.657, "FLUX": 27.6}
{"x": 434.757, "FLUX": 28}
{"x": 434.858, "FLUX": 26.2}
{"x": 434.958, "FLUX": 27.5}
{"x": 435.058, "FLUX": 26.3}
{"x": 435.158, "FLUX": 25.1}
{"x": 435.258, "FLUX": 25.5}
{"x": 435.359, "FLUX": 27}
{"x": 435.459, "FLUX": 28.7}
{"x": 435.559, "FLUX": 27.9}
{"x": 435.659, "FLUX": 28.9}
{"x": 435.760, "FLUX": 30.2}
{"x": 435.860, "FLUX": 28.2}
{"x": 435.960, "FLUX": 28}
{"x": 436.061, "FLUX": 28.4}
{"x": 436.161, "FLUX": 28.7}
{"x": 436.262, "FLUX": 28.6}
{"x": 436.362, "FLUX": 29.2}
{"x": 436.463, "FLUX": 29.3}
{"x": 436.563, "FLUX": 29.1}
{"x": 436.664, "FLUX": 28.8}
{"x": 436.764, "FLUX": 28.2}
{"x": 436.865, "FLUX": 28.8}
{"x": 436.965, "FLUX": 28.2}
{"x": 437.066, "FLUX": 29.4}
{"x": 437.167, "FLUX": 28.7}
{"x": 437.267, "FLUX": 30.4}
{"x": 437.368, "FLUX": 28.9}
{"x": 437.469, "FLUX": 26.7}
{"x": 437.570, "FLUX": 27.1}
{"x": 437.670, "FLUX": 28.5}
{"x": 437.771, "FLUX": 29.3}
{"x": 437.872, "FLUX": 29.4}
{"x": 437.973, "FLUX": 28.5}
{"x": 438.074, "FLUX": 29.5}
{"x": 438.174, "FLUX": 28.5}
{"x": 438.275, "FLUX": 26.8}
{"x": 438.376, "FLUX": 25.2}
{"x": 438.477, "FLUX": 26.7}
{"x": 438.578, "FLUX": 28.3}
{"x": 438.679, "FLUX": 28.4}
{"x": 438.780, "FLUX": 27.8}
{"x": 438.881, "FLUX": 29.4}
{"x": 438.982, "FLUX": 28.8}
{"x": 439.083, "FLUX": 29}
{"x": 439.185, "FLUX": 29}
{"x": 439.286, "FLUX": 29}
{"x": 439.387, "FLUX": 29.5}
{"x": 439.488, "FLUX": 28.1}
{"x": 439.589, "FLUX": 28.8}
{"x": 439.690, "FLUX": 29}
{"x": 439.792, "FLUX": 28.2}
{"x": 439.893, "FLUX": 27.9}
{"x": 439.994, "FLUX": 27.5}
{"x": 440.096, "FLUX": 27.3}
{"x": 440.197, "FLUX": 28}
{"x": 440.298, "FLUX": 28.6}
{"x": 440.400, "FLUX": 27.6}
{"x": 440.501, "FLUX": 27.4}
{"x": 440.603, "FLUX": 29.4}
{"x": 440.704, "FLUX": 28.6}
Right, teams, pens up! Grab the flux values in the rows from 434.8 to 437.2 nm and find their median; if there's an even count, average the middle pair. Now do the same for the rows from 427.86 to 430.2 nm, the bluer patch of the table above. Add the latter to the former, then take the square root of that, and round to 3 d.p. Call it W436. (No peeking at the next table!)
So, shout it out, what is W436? 7.493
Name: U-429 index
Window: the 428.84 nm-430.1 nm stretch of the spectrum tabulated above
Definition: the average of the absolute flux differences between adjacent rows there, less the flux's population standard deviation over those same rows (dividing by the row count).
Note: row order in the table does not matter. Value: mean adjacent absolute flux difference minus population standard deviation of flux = 0.04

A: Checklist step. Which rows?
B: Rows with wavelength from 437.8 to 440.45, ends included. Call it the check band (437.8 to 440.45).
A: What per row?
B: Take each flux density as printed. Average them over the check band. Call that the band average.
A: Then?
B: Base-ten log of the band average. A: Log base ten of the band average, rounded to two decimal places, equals 1.45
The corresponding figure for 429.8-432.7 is 1.43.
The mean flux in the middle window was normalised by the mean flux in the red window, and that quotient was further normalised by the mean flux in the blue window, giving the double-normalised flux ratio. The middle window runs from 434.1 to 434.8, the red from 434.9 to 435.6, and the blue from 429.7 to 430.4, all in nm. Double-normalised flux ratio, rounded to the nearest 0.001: 0.034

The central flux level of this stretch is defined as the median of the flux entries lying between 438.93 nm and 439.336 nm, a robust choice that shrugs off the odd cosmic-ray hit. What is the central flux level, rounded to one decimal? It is 29.0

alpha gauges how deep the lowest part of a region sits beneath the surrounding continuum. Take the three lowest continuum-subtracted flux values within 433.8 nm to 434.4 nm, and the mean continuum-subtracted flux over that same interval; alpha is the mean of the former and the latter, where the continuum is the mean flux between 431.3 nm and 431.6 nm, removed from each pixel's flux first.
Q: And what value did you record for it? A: -9.2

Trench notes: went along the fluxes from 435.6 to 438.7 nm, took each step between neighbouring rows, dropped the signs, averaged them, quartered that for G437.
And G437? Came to 0.22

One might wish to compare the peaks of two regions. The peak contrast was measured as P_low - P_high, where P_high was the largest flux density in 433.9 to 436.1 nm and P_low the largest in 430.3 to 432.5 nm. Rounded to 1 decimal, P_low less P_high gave -1.8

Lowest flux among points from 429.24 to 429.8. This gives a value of 26.7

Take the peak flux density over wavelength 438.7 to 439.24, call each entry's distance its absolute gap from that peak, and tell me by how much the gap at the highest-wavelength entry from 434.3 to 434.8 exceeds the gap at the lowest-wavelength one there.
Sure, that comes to -5.3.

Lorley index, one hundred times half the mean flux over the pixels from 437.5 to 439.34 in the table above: 1414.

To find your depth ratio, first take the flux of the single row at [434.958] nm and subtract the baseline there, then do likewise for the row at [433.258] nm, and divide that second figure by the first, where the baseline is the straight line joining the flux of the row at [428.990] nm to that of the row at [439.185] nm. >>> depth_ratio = 13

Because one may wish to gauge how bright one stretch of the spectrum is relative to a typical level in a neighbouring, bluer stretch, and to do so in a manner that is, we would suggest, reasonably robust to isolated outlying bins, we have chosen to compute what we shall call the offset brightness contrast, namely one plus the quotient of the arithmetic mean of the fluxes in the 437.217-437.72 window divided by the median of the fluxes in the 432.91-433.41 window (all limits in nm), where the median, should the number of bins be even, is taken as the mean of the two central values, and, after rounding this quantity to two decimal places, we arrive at 1.98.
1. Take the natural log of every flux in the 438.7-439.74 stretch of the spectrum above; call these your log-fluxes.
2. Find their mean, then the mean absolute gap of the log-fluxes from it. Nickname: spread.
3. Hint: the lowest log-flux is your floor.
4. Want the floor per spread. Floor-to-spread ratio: 256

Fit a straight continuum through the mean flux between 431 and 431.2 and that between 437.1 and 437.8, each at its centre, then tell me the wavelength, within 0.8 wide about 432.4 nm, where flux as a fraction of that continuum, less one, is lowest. 432.561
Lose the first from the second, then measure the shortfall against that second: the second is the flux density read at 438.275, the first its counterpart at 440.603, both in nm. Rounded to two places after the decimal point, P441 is -0.10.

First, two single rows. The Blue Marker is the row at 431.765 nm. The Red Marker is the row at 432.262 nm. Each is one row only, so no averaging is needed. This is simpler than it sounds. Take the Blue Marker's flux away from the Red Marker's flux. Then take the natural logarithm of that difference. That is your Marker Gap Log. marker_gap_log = -1.6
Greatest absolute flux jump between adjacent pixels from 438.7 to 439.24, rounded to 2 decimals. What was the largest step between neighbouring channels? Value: 1.60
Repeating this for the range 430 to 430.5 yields 1.80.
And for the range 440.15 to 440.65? 2.00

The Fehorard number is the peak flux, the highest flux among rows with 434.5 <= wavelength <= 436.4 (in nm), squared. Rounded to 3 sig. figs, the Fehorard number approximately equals 912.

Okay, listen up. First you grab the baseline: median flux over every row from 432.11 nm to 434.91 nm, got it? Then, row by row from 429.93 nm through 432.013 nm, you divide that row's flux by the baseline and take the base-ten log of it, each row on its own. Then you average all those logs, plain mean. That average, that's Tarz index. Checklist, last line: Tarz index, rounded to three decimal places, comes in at 0.008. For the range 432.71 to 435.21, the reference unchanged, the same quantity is -0.030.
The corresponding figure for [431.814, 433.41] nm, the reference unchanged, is 0.018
